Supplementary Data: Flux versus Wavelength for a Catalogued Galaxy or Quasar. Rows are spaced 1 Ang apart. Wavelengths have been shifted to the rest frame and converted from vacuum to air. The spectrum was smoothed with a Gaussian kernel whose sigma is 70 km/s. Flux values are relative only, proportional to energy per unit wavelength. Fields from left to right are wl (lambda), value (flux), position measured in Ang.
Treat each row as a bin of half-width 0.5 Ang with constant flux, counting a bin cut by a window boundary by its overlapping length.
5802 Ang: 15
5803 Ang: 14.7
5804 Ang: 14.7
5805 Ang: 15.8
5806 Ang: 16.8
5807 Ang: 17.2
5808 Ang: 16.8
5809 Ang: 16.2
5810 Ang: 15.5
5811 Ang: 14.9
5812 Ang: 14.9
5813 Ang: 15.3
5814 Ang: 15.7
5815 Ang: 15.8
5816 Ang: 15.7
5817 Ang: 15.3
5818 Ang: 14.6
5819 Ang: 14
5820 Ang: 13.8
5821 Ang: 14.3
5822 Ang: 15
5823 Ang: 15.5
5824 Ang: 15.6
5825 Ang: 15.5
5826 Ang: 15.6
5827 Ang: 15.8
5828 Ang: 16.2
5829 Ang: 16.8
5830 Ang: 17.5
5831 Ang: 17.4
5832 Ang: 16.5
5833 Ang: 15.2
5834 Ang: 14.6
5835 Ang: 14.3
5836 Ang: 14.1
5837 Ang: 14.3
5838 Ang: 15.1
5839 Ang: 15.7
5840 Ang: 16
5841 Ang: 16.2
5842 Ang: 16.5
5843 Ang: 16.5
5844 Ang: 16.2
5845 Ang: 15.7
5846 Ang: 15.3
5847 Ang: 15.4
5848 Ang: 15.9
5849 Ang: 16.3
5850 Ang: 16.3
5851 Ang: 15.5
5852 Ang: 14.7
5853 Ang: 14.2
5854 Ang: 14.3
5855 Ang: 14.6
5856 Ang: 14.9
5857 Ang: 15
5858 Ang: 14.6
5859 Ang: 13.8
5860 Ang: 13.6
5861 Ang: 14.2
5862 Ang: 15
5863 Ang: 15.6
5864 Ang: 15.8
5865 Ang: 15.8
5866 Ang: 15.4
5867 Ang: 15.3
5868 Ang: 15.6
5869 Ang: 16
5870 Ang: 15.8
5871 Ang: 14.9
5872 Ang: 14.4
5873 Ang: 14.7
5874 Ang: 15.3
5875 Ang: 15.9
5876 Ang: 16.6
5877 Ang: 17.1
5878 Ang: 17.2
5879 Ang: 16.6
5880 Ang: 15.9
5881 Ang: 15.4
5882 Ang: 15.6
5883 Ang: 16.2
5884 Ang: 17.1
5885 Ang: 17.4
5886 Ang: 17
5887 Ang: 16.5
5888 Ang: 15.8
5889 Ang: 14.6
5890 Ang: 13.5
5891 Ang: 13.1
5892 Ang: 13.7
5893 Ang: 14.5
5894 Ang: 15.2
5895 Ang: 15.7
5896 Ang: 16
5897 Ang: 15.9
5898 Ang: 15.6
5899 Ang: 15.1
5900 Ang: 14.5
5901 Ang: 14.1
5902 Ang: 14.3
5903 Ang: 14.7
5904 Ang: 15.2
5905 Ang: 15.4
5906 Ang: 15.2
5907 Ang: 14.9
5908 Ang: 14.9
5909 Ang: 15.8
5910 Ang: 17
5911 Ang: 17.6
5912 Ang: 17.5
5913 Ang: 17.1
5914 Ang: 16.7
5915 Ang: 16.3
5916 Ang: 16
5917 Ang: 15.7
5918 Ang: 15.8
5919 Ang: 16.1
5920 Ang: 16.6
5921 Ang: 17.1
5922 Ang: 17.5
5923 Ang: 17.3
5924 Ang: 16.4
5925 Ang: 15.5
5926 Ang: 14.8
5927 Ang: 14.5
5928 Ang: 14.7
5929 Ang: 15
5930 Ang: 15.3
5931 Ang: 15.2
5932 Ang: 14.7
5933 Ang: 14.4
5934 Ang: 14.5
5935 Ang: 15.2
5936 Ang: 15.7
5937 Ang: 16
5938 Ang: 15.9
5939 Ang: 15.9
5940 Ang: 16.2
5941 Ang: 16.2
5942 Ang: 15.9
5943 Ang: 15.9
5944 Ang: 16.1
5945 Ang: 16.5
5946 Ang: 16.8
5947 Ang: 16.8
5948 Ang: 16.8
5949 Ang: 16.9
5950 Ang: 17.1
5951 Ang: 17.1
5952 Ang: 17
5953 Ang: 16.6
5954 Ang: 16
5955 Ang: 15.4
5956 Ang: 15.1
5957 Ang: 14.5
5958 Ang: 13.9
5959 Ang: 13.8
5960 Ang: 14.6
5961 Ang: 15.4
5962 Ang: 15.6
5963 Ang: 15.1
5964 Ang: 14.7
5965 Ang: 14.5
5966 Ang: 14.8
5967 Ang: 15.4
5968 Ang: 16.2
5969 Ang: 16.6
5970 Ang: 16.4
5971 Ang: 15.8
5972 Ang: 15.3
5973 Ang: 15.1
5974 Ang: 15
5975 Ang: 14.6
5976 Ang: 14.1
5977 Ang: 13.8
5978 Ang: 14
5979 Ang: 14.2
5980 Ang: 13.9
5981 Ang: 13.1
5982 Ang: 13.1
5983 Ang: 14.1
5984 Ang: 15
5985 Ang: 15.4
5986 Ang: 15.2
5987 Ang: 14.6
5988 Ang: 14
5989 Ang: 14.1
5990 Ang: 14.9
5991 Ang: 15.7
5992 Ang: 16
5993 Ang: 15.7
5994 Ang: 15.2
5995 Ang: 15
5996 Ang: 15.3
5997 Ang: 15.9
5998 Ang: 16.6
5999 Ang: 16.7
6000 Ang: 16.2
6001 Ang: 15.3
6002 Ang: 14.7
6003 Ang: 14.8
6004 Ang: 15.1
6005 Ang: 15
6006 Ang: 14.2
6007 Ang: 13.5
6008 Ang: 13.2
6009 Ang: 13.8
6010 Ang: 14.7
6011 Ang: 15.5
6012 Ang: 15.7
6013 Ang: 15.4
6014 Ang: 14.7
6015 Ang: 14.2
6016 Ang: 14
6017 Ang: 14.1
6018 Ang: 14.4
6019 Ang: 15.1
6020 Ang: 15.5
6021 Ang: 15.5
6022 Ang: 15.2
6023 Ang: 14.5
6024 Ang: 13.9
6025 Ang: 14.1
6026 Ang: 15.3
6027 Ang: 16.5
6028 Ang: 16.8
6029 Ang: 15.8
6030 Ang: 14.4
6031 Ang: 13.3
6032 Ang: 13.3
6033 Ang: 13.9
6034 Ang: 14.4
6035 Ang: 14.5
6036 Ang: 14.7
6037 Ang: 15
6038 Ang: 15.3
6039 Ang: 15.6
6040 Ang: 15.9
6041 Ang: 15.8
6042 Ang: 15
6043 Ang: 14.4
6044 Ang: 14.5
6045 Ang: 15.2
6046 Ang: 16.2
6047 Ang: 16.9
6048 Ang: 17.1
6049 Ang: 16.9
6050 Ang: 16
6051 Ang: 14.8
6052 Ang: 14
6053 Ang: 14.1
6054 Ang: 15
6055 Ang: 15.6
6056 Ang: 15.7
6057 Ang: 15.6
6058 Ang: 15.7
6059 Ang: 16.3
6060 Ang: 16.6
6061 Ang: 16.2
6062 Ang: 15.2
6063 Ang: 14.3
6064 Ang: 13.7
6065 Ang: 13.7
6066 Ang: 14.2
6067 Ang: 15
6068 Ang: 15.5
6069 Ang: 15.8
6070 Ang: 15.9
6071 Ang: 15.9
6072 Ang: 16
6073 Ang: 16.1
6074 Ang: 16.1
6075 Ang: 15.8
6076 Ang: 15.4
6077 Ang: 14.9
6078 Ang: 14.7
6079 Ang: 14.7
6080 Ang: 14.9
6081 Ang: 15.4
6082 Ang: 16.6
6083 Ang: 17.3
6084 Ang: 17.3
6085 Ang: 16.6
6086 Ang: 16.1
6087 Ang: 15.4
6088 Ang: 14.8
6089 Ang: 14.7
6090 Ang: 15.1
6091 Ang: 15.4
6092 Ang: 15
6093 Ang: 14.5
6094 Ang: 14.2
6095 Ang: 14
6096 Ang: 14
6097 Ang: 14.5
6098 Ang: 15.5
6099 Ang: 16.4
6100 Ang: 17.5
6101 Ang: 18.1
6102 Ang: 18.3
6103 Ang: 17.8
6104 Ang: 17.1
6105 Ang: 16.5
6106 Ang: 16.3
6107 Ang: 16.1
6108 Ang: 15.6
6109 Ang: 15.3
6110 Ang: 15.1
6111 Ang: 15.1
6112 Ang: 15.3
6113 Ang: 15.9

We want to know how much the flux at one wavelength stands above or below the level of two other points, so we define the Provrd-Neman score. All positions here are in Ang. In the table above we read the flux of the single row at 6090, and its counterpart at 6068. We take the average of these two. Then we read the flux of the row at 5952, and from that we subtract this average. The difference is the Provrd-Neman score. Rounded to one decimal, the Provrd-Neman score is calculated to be 1.7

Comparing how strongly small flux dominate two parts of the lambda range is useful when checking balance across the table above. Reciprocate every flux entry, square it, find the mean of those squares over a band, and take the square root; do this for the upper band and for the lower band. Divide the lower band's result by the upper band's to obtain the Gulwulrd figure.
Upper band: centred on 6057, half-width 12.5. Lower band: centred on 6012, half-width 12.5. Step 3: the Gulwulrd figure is 1.04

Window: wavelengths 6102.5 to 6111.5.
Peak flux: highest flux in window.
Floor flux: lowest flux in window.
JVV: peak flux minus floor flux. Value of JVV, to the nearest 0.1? 2.7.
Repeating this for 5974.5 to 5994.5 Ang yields 2.9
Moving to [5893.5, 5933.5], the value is 3.5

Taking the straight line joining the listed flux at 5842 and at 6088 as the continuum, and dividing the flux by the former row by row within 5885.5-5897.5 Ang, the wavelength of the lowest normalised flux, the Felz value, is 5891 Ang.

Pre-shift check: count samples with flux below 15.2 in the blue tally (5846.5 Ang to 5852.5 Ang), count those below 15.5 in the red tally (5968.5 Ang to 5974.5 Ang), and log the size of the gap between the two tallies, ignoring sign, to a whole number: 2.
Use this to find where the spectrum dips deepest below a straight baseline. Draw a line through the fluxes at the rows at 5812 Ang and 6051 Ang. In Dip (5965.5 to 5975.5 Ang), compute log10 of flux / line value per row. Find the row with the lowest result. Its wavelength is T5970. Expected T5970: 5975 Ang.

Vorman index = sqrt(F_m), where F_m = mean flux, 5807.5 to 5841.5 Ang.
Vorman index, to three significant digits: 3.93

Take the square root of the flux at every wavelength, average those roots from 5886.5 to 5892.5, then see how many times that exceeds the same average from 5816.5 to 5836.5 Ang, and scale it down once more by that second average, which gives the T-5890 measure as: 0.248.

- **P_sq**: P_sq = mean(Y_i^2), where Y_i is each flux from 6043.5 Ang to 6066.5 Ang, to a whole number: 237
